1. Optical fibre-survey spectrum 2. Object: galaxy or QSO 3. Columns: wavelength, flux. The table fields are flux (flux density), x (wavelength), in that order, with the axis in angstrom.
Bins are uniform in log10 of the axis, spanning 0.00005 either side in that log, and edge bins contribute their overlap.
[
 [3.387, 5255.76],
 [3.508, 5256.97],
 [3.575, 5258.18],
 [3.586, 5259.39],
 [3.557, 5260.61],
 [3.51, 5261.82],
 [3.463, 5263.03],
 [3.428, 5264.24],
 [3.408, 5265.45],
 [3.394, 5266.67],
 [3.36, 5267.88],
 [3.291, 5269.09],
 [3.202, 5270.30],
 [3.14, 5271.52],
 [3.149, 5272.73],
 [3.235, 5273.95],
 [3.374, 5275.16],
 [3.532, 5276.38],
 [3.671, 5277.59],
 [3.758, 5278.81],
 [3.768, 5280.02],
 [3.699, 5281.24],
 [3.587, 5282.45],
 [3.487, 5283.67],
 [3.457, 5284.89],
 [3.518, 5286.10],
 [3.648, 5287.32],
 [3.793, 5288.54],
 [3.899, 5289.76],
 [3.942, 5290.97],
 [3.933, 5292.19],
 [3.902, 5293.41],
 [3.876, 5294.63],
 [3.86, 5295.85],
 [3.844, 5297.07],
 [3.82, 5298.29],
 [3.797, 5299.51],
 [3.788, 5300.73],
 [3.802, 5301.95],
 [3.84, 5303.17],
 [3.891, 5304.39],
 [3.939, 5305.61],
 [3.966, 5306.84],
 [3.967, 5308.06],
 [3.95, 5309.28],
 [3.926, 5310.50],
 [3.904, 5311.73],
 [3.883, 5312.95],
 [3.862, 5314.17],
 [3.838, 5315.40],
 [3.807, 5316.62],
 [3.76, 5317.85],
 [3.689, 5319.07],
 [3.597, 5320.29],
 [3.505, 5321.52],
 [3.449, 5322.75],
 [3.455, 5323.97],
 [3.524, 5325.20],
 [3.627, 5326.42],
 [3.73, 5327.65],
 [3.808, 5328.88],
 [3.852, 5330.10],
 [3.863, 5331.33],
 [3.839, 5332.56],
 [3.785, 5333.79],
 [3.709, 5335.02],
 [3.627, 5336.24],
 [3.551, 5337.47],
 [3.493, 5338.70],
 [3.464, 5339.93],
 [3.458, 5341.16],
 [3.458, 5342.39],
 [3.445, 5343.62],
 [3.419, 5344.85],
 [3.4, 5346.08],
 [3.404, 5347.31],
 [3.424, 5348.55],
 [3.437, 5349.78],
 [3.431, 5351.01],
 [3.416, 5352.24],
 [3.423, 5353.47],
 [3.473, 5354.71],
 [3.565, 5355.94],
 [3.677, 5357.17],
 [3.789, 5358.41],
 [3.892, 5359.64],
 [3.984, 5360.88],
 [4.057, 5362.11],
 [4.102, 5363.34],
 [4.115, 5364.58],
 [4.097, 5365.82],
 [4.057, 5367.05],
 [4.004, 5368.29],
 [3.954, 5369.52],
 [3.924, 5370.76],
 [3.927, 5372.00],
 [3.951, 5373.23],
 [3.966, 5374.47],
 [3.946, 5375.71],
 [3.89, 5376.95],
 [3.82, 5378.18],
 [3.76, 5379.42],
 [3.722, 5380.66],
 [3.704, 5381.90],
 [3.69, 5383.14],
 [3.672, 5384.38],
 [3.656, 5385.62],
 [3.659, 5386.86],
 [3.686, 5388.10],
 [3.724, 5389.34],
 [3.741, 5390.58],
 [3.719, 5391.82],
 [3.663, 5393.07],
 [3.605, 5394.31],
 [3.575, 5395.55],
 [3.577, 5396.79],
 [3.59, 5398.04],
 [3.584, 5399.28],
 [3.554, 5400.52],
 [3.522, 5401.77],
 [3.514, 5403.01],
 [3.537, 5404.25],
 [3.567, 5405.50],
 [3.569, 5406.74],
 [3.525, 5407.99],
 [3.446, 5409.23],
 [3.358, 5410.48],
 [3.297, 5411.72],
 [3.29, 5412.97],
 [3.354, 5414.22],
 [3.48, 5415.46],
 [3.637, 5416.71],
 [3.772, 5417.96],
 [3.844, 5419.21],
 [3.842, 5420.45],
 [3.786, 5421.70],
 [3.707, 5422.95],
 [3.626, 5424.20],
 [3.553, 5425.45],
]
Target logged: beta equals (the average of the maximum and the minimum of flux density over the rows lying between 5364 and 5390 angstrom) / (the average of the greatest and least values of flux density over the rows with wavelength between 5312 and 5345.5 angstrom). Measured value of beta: 1.06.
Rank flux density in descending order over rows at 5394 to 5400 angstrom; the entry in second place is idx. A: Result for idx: 3.59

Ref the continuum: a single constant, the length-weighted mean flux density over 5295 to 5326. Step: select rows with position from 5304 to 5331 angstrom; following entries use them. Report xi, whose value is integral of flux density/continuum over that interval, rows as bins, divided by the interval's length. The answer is 1.00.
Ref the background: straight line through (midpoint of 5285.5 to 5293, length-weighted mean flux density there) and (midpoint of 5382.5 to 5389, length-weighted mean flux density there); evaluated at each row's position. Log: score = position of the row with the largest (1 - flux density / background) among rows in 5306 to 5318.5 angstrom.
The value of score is 5317.85 angstrom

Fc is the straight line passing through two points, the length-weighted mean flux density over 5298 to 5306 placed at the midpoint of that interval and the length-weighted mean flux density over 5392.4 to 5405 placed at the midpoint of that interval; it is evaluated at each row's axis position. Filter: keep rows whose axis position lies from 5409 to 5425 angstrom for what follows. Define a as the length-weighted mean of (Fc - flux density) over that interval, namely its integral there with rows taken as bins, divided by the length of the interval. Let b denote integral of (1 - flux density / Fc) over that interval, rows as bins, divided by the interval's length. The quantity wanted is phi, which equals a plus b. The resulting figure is -0.1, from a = -0.06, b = -0.02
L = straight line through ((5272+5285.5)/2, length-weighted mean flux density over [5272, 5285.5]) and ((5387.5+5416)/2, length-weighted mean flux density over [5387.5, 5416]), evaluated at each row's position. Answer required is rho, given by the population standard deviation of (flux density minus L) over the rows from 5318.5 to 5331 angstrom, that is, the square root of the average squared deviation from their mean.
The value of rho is 0.14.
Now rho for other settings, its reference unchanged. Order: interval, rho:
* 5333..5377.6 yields 0.25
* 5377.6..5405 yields 0.08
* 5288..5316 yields 0.06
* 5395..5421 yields 0.15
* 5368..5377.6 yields 0.03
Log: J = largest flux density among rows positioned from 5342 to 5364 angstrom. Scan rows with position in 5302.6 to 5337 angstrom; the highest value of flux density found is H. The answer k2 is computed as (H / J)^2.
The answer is 0.94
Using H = 3.967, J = 4.102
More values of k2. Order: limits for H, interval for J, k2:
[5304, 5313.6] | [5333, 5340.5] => 1.10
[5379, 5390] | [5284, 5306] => 0.91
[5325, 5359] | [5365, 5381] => 0.89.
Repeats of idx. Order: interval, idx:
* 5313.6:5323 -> 3.838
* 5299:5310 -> 3.966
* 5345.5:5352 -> 3.431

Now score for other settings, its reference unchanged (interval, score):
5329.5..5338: 5337.47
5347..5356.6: 5347.31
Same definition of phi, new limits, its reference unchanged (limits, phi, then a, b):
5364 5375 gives -0.4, -0.35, -0.10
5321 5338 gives 0.1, 0.10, 0.03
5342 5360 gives 0.3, 0.20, 0.05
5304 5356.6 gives 0.1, 0.11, 0.03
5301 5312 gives -0.1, -0.08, -0.02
